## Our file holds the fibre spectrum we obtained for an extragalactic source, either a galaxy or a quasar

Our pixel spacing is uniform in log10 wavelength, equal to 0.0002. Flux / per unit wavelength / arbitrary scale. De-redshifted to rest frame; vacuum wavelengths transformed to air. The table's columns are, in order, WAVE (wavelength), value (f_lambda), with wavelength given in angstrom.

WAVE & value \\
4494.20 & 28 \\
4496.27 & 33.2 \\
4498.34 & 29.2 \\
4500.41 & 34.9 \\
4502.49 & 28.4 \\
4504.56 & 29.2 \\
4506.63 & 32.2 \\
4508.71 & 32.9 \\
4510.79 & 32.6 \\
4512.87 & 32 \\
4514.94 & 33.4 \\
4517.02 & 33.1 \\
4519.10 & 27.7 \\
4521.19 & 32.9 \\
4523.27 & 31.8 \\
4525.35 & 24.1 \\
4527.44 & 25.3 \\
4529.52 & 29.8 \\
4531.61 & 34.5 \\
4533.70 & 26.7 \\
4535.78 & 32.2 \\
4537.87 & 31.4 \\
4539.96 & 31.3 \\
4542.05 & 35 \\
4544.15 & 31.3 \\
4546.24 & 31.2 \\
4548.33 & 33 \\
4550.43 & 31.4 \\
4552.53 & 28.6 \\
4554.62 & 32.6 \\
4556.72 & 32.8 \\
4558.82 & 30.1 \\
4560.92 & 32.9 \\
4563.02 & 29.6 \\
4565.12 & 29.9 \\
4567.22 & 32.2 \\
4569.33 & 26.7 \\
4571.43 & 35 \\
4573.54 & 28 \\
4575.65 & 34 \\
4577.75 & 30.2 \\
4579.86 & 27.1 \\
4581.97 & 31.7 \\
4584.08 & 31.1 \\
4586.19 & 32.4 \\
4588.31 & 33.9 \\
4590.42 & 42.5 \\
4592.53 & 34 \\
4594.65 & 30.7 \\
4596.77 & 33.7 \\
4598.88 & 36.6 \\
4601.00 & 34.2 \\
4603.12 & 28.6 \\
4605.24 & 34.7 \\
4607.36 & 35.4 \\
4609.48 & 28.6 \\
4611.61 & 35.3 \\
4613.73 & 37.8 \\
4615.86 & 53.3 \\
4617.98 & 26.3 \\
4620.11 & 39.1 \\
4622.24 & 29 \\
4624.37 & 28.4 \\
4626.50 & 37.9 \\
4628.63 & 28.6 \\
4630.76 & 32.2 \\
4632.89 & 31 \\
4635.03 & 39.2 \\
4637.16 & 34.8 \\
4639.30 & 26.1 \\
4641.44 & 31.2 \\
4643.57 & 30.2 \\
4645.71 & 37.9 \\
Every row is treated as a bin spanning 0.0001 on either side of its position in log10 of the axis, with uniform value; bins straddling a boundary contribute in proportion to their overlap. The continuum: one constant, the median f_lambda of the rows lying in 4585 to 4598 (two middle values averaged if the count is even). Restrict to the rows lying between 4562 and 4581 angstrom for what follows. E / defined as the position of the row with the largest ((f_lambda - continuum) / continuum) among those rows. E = 4571.43 angstrom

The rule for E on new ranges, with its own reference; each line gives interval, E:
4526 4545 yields 4542.05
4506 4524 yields 4514.94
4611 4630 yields 4615.86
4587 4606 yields 4590.42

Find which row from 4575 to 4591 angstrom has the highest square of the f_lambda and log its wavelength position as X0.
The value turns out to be 4590.42 angstrom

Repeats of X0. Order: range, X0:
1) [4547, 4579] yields 4571.43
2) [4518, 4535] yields 4531.61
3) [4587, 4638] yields 4615.86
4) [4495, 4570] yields 4542.05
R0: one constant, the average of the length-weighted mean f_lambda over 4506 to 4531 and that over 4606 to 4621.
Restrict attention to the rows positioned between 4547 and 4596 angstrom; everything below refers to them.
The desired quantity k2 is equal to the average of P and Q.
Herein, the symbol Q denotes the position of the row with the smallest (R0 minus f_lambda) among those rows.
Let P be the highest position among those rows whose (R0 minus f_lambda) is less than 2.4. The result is 4591.5 angstrom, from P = 4592.53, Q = 4590.42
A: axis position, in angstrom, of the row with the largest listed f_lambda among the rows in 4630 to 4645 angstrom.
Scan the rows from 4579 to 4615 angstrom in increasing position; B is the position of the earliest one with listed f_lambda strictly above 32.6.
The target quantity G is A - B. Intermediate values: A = 4635.03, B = 4588.31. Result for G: 46.7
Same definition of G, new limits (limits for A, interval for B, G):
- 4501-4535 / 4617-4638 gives -88.5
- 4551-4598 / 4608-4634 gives -21.2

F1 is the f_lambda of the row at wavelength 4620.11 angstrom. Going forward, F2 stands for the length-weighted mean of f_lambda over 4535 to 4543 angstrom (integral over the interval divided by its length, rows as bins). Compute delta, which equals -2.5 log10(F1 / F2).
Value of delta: -0.20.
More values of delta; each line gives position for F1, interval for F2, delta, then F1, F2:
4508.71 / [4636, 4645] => -0.07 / 32.9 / 31.0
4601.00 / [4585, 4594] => 0.04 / 34.2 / 35.4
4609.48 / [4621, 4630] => 0.09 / 28.6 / 31.2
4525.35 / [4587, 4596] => 0.41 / 24.1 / 35.1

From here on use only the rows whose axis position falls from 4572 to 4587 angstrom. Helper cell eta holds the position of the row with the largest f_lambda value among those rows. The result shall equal 4575.65 angstrom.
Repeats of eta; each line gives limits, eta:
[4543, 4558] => 4548.33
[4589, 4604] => 4590.42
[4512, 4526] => 4514.94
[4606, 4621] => 4615.86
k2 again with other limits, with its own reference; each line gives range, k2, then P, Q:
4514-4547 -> 4544.1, 4546.24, 4542.05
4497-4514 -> 4506.6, 4512.87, 4500.41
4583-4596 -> 4591.5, 4592.53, 4590.42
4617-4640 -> 4636.1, 4637.16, 4635.03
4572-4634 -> 4623.3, 4630.76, 4615.86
